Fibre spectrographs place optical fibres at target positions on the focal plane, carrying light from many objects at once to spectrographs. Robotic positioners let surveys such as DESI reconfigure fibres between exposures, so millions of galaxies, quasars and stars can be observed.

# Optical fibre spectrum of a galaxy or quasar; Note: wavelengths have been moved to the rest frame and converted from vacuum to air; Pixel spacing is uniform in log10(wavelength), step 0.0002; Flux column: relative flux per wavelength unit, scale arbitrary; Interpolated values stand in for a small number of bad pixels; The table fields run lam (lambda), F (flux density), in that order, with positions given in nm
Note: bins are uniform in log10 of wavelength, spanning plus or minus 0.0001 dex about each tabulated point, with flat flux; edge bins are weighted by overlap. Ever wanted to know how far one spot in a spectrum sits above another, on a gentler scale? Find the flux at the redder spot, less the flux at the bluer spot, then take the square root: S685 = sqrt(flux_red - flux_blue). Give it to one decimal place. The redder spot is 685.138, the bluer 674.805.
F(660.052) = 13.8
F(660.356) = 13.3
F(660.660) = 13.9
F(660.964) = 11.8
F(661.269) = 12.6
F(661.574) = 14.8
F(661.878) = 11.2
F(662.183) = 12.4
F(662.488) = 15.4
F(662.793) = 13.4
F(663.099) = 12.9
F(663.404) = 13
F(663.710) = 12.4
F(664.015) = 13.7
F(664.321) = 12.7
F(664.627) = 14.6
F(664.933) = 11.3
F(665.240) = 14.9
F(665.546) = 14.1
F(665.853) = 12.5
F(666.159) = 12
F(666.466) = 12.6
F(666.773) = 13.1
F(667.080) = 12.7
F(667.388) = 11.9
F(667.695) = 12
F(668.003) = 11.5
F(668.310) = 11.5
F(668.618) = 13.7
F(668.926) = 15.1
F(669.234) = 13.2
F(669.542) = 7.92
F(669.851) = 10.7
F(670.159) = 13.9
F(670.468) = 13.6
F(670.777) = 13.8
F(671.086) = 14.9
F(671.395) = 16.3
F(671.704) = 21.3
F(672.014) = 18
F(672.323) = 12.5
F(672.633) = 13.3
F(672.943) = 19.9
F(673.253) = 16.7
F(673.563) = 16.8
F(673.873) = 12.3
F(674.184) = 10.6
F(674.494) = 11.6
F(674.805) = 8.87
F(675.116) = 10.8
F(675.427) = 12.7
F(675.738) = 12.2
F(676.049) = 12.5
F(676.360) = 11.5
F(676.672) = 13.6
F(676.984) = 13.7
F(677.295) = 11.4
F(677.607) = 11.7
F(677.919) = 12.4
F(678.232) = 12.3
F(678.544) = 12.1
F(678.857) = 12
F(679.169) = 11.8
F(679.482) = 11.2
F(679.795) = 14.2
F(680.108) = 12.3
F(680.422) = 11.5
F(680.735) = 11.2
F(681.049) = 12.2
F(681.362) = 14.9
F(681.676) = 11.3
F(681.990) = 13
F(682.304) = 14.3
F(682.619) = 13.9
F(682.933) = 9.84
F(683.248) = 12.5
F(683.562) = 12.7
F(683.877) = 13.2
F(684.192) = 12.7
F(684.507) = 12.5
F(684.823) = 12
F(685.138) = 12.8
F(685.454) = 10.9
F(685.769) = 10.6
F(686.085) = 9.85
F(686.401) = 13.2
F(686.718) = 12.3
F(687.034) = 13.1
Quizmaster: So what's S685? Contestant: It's 2.0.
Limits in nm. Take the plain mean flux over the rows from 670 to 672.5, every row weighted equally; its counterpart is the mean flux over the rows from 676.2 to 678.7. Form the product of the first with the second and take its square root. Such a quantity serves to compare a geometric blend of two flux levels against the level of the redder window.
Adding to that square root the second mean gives 26.2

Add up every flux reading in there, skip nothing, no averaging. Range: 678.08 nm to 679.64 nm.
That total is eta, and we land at 59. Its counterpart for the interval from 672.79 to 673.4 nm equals 37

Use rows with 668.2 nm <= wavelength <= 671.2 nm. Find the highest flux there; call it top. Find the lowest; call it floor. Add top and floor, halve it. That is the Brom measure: 11.5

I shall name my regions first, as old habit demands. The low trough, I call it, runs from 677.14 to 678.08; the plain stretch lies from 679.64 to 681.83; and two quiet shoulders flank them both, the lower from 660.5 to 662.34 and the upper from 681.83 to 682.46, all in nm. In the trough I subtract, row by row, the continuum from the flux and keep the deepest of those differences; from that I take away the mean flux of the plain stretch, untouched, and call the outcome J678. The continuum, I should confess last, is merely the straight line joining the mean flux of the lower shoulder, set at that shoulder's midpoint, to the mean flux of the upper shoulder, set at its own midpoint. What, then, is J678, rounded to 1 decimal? -14.6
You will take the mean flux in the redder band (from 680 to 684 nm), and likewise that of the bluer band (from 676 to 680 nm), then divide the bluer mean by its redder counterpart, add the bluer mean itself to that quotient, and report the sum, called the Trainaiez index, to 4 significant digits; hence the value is 13.32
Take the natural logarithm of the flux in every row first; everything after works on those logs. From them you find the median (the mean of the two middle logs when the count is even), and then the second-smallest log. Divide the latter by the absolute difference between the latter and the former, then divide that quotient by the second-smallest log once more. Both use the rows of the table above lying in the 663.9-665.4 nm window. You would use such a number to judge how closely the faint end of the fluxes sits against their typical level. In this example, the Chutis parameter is 13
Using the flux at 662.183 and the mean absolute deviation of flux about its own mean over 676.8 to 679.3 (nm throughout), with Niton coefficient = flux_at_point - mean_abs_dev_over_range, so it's 11.9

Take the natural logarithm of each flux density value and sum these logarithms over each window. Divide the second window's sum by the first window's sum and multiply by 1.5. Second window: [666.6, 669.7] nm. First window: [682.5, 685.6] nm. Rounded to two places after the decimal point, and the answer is 1.49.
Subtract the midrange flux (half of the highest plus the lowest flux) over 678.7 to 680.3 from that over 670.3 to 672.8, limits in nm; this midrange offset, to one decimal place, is 4.2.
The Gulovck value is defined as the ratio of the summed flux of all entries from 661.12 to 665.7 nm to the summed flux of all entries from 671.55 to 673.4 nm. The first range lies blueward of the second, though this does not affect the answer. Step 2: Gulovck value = 2.0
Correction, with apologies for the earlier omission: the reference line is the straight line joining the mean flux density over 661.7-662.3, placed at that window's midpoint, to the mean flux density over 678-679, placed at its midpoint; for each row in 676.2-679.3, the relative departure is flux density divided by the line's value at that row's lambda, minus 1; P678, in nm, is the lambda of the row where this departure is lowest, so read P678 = 677.295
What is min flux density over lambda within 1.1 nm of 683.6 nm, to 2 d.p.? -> 9.84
